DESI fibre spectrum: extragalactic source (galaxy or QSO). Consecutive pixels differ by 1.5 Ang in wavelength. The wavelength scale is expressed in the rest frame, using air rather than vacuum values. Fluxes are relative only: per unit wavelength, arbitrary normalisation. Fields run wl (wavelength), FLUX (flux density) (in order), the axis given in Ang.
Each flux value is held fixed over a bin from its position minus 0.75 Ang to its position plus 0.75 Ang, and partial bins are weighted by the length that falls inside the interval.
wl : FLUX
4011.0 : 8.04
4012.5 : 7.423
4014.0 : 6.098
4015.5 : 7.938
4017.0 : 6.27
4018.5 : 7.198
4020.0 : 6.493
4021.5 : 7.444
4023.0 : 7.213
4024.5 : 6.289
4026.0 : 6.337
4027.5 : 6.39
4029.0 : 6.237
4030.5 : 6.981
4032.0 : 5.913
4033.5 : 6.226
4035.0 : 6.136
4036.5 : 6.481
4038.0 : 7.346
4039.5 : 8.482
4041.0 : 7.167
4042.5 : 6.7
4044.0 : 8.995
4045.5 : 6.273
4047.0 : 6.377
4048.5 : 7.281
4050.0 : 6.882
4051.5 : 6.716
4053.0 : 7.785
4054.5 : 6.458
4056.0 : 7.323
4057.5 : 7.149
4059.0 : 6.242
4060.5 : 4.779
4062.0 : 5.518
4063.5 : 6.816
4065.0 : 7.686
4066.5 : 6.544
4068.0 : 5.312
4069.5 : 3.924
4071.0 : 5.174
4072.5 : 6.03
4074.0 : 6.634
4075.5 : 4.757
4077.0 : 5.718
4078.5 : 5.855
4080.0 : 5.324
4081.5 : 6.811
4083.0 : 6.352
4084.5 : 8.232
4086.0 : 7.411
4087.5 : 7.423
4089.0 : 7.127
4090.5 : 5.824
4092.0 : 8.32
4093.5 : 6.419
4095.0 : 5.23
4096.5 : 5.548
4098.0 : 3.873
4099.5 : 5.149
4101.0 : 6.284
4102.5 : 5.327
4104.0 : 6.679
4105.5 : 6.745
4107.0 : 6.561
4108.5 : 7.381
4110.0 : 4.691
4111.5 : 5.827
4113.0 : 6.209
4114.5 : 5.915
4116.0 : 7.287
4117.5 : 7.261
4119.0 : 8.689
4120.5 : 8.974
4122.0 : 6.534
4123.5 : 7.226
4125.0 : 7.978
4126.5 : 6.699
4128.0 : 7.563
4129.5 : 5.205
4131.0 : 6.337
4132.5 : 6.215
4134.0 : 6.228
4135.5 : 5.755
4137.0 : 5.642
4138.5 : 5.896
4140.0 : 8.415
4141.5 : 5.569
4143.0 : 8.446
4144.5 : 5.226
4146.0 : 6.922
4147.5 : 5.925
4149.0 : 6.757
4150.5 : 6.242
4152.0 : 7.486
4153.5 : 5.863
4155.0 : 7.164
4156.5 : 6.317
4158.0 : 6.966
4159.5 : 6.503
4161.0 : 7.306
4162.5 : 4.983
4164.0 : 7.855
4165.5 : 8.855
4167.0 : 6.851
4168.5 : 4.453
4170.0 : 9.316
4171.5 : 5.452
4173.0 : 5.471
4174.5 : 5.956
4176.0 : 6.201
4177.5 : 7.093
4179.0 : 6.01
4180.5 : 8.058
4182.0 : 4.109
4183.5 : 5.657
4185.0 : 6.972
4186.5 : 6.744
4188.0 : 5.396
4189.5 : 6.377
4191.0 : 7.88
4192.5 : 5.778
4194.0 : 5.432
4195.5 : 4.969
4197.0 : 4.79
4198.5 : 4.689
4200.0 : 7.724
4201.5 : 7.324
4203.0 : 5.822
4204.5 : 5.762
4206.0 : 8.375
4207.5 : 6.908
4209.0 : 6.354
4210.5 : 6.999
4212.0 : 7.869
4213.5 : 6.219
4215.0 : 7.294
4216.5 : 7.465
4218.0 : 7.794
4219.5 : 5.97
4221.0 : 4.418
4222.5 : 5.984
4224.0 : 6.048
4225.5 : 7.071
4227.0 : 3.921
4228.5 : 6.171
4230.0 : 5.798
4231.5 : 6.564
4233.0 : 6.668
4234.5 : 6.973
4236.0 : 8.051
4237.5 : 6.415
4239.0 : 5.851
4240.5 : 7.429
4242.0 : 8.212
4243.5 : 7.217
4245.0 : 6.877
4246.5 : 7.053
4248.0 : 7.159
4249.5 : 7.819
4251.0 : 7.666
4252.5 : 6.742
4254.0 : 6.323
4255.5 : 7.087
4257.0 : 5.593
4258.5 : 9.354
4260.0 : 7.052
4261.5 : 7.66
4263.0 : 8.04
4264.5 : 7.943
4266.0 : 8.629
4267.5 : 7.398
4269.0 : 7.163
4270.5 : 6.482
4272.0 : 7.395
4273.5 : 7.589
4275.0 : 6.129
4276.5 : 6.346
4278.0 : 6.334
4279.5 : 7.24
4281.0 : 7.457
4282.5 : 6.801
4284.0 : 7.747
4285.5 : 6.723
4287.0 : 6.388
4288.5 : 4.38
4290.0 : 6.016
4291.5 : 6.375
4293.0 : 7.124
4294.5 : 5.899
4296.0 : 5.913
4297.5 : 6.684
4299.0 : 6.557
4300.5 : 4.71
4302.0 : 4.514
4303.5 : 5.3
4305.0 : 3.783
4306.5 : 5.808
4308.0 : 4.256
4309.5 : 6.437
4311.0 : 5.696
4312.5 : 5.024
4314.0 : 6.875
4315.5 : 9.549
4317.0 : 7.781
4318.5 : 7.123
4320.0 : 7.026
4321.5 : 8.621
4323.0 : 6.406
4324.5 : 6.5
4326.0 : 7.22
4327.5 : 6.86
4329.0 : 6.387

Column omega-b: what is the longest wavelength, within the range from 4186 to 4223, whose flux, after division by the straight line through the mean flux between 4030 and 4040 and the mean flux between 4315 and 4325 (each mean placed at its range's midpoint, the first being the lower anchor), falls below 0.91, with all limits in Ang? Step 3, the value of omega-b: 4222.5 Ang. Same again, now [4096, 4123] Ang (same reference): 4114.5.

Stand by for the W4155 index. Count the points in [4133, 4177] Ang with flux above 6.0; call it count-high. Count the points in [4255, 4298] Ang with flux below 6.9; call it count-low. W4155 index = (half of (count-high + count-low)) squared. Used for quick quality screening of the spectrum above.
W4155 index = 240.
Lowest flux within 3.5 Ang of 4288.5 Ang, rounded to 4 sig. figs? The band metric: 4.380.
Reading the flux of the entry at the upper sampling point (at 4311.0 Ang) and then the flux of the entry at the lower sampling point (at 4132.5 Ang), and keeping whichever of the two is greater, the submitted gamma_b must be 6.2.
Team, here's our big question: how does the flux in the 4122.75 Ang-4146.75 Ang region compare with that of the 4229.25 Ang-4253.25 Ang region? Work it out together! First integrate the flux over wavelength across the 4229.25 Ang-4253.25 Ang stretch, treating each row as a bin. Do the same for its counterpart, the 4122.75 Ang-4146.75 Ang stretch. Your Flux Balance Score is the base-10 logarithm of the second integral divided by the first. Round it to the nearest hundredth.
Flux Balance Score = -0.03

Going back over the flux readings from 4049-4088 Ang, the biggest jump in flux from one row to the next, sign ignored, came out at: 1.9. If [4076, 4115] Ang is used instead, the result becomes 2.7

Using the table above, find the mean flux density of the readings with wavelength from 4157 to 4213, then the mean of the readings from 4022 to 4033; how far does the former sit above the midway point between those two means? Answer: 0.0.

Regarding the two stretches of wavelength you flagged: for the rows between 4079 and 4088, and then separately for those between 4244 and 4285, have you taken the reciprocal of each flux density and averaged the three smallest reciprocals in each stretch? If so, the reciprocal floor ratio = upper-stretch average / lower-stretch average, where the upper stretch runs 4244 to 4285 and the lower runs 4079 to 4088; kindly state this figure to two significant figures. 0.89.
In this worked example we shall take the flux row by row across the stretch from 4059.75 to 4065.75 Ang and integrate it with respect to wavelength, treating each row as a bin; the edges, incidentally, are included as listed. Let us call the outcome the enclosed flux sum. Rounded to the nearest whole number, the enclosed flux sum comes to 37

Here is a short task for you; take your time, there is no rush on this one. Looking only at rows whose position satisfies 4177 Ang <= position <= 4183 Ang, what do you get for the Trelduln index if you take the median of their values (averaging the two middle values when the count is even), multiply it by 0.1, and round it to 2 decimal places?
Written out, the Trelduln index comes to 0.66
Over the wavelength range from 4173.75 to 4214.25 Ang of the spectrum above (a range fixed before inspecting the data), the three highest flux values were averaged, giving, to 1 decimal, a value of 8.1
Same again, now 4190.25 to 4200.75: 7.1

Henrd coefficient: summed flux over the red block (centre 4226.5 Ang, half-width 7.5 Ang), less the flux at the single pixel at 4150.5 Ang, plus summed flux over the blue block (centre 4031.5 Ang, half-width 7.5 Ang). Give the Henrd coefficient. 117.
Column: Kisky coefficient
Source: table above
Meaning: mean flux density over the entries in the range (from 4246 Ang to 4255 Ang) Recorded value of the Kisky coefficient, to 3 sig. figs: 7.13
